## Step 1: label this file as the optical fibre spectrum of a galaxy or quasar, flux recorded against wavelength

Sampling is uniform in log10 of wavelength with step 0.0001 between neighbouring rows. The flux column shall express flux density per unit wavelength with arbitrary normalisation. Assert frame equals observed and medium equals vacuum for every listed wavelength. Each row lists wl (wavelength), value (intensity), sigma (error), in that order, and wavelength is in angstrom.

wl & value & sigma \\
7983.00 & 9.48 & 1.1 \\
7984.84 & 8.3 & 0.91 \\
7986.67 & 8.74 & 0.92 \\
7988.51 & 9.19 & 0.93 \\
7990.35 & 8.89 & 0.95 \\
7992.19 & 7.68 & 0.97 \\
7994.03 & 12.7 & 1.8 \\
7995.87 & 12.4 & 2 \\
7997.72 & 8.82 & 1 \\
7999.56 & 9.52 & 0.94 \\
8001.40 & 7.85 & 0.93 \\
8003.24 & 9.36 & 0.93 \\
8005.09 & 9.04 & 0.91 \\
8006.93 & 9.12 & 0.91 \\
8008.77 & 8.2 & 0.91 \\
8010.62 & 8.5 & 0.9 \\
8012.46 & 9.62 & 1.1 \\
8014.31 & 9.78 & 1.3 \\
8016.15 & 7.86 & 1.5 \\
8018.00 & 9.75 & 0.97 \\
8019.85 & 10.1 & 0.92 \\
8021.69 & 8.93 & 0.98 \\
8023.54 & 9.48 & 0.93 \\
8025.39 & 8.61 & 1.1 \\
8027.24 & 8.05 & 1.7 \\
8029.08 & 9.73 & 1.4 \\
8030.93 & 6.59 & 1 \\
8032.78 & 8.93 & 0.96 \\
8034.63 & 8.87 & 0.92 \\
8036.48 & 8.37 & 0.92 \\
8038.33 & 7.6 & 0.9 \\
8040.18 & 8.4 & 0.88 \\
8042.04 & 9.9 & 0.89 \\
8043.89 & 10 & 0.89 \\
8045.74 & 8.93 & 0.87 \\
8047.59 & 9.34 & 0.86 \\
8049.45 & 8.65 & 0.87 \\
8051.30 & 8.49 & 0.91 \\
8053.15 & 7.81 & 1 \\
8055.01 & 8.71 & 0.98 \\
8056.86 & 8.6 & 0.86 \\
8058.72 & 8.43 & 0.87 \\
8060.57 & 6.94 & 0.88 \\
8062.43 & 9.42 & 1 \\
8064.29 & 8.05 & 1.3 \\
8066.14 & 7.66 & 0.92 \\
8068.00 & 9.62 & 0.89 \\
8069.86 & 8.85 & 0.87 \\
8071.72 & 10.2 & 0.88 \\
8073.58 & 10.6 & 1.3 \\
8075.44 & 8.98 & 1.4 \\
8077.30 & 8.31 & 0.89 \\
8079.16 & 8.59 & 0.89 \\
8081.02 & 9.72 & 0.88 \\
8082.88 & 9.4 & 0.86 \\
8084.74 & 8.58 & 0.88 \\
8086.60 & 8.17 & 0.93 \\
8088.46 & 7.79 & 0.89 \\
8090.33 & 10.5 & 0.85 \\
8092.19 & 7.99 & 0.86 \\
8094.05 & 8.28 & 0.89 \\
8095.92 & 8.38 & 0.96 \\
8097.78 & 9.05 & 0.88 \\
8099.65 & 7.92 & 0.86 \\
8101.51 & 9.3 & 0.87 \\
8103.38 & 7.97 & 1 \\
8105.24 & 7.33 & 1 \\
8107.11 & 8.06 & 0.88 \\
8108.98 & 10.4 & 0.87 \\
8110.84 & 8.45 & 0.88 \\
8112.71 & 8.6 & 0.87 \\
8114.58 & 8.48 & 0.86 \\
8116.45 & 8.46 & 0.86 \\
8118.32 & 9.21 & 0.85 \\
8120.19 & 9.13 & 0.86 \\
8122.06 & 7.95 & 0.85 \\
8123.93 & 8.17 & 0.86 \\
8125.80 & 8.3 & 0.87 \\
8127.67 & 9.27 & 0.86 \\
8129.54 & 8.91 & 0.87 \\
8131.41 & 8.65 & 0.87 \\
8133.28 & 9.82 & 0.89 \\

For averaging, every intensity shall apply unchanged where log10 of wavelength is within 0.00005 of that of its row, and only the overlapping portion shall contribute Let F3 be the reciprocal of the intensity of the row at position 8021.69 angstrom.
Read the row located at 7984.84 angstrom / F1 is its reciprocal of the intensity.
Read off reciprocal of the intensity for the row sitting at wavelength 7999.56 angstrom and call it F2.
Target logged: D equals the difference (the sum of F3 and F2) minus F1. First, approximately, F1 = 0.120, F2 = 0.105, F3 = 0.112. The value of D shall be 0.097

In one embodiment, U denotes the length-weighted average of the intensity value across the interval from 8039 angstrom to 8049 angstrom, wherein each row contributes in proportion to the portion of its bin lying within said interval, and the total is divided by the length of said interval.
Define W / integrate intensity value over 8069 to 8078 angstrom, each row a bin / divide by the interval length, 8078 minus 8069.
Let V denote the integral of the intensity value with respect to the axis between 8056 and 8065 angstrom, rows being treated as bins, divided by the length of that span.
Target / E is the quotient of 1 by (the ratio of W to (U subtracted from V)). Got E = -0.100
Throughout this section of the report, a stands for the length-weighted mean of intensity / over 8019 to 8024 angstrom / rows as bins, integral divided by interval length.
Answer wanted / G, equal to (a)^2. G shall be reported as 90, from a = 9.5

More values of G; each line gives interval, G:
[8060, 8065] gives 67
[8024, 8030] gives 78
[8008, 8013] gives 76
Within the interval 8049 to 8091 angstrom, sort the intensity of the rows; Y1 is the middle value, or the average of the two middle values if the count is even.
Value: 8.6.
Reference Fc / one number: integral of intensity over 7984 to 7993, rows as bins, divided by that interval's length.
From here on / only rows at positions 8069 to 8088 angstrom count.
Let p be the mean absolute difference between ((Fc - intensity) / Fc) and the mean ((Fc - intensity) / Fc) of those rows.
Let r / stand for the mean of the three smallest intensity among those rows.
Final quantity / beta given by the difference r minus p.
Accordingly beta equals 8.3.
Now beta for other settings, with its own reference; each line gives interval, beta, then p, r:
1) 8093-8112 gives 7.7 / 0.075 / 7.7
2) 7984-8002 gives 7.8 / 0.149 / 7.9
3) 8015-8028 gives 8.1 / 0.081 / 8.2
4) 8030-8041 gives 7.4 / 0.080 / 7.5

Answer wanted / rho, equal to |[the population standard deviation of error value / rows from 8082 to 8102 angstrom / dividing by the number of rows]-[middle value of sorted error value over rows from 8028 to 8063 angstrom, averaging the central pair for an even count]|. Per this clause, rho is 0.87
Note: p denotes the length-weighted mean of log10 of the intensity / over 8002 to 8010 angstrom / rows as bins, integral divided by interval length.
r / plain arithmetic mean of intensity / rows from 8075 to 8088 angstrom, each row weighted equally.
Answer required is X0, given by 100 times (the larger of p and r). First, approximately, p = 0.947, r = 8.8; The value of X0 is 882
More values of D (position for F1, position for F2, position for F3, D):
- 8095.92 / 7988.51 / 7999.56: 0.095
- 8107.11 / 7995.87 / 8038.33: 0.088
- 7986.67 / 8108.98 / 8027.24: 0.106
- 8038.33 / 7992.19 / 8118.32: 0.107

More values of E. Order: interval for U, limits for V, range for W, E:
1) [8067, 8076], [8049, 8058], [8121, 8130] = -0.142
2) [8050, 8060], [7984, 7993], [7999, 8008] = 0.023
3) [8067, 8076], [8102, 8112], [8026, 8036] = -0.139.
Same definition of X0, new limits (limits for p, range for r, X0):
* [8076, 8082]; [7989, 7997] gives 1042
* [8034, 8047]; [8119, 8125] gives 842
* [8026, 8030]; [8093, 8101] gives 841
